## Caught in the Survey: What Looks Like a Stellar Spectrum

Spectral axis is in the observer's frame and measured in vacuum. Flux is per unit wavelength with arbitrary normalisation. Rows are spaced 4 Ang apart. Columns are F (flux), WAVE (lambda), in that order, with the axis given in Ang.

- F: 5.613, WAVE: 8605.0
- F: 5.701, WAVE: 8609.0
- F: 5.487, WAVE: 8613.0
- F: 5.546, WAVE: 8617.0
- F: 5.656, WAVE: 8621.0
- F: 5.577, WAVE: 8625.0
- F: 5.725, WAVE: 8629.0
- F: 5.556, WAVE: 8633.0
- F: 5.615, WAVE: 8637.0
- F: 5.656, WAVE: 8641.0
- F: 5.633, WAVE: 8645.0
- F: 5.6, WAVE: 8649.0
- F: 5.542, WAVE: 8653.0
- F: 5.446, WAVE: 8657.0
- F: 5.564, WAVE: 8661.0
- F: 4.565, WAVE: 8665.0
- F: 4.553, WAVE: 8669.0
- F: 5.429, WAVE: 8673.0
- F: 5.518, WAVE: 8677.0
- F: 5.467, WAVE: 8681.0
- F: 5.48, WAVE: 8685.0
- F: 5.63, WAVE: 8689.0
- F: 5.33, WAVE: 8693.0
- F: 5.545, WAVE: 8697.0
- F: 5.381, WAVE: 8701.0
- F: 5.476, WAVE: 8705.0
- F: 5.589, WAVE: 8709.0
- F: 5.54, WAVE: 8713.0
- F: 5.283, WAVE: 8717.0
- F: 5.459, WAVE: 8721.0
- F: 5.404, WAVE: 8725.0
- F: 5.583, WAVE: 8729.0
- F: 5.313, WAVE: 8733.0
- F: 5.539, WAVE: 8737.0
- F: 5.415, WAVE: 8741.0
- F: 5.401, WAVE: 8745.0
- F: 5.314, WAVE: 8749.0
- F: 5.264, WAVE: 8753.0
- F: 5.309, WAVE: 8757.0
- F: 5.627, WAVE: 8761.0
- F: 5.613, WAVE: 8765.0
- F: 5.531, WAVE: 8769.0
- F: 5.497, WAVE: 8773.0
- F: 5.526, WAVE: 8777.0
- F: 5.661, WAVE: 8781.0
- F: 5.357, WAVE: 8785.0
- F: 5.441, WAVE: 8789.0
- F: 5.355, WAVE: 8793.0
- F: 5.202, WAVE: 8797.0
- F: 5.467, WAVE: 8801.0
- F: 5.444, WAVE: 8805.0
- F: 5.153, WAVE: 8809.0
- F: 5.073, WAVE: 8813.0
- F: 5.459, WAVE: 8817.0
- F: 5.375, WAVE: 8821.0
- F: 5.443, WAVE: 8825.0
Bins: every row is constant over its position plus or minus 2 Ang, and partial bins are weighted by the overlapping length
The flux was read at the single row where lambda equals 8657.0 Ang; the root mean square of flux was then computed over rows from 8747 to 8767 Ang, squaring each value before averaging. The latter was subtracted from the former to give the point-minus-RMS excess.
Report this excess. 0.02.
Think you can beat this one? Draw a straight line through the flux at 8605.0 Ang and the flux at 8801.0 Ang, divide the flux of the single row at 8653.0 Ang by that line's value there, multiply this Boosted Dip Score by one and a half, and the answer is 1.49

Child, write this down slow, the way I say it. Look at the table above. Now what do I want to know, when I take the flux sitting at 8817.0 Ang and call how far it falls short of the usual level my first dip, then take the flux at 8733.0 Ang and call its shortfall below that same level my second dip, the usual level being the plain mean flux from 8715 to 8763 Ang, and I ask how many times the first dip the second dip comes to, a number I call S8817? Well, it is -1.9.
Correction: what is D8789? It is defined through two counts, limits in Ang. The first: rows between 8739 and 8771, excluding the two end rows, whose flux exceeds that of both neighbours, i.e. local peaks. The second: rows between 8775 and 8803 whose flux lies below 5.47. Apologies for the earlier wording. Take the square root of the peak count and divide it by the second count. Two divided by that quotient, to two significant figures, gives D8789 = 10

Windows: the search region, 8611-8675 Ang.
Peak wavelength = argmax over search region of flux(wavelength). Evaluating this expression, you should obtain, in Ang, 8629.0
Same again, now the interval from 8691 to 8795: 8781.0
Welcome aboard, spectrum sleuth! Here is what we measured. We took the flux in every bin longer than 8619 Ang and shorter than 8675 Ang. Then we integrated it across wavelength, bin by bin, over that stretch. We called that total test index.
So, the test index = 304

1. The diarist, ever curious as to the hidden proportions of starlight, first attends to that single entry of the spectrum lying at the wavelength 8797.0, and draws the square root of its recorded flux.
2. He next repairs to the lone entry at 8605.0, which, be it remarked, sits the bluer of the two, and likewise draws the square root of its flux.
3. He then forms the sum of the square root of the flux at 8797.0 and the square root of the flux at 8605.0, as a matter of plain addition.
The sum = 4.65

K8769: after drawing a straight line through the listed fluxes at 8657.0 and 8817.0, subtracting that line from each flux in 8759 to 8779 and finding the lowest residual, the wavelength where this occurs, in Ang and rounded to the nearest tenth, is 8773.0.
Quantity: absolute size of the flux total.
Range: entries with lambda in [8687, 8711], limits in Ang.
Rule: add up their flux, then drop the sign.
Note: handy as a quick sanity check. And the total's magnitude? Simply 33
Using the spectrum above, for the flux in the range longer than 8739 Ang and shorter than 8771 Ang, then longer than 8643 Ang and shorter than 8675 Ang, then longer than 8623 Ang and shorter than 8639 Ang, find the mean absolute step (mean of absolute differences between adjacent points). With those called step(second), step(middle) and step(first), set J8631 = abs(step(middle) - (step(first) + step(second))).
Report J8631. 0.10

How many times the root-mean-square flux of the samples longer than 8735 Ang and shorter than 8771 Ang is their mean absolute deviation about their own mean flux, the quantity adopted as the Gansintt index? 0.021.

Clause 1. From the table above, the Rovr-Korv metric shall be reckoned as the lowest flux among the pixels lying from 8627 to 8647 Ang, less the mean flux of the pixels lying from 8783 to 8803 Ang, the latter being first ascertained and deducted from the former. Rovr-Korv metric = 0.19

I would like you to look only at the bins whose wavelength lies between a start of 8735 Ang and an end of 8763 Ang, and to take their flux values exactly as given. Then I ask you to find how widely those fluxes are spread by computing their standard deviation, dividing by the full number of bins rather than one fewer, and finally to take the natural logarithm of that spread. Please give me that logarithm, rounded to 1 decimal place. -2.1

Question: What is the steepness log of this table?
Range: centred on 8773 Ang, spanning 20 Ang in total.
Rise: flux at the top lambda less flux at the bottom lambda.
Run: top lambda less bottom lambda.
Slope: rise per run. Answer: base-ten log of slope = -2.5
